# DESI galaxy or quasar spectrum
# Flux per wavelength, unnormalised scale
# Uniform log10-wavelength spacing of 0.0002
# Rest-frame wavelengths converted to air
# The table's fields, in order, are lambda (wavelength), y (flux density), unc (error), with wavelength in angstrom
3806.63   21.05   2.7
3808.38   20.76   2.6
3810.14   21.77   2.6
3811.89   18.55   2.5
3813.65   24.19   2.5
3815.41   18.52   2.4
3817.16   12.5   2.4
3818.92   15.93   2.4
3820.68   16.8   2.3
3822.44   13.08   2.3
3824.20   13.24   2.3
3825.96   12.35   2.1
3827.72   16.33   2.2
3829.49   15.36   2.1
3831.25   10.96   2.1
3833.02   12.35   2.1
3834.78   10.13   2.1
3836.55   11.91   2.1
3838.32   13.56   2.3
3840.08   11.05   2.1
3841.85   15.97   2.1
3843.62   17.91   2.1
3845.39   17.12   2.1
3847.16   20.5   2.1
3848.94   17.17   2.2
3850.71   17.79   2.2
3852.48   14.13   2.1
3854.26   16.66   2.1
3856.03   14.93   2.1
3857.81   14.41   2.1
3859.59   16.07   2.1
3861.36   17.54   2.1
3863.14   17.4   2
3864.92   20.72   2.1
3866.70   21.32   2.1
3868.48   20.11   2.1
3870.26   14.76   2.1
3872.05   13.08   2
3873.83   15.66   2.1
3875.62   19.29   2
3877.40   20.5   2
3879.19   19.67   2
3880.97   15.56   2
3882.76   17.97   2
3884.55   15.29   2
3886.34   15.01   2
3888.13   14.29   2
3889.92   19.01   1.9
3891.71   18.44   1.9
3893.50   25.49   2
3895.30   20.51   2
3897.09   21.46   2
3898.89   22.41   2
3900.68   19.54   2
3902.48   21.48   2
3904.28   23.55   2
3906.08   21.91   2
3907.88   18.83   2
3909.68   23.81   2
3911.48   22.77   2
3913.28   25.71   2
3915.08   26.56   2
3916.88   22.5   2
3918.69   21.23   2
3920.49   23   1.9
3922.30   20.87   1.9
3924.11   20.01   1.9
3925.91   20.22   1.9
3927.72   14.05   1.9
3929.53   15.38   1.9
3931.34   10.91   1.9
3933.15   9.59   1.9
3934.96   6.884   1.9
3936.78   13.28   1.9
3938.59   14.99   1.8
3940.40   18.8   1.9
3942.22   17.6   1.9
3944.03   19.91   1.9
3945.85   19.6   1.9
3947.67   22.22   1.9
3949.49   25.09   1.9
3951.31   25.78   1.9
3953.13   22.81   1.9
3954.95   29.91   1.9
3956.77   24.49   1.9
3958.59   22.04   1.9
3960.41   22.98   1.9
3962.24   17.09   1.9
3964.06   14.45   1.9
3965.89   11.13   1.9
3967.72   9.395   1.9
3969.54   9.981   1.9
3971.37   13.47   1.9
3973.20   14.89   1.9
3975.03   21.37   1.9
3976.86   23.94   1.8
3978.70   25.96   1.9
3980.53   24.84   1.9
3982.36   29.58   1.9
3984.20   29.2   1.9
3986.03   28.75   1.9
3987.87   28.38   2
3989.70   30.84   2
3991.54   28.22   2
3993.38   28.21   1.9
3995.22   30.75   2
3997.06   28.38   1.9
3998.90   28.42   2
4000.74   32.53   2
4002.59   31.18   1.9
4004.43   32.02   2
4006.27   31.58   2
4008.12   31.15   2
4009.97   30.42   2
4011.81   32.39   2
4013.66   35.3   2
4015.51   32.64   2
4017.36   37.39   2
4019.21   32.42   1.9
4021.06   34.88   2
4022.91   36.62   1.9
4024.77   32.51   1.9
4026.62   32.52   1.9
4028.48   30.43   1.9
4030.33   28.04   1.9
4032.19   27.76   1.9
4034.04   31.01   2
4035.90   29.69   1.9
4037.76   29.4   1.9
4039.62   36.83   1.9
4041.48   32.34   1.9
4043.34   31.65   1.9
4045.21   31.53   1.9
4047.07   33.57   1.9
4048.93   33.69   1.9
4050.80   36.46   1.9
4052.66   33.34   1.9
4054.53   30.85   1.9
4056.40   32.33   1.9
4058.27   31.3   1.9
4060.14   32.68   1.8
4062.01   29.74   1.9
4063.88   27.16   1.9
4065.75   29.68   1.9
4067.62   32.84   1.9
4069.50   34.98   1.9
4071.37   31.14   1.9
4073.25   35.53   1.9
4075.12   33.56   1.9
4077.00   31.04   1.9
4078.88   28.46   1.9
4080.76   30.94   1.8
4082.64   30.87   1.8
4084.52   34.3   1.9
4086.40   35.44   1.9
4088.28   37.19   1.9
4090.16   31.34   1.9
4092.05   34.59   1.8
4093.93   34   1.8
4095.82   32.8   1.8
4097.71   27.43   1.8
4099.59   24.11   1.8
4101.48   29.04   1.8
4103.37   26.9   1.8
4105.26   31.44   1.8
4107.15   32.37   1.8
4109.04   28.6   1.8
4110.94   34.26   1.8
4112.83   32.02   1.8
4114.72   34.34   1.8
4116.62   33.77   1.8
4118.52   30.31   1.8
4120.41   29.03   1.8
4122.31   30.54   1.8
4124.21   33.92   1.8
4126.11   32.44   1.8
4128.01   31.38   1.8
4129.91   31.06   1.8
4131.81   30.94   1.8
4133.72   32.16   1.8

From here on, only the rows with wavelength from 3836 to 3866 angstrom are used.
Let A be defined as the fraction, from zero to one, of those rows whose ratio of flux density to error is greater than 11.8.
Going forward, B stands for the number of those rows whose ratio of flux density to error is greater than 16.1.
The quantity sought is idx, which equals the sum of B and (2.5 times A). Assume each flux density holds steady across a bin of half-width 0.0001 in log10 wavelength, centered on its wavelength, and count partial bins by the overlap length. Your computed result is 0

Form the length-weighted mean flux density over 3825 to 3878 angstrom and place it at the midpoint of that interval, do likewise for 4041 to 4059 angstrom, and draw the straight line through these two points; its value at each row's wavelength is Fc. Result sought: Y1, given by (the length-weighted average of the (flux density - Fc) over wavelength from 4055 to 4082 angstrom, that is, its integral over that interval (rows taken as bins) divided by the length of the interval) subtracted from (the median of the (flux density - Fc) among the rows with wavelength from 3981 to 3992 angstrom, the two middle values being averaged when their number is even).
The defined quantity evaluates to 5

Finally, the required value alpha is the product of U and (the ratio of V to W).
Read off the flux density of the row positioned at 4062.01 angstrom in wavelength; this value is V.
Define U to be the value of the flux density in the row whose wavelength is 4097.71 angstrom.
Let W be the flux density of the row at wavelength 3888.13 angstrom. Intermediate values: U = 27.43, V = 29.74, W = 14.29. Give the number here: 57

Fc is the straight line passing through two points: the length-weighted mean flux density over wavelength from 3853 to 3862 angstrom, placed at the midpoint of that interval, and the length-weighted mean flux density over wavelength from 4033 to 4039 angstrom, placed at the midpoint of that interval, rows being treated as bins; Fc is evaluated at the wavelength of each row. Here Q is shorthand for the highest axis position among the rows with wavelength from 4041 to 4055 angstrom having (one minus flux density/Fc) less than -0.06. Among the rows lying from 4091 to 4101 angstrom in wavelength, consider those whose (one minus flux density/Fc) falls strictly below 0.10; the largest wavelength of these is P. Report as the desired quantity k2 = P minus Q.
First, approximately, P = 4095.82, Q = 4050.80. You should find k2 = 45.0 angstrom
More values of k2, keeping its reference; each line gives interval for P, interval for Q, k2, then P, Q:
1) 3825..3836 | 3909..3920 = -87.4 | 3829.49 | 3916.88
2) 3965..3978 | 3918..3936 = 56.4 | 3976.86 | 3920.49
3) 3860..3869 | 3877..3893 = -10.7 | 3868.48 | 3879.19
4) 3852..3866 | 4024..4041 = -174.7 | 3864.92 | 4039.62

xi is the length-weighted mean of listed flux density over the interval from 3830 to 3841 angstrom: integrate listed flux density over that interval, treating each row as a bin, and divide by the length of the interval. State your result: 12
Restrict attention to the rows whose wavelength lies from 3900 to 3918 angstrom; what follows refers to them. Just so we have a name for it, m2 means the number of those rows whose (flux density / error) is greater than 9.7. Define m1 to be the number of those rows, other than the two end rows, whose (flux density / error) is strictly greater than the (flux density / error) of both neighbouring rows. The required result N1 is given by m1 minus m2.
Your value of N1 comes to -6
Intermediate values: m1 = 3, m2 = 9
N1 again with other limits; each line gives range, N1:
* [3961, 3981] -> -3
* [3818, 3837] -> 3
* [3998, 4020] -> -9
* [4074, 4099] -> -10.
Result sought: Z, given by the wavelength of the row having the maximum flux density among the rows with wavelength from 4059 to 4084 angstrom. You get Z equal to 4073.25 angstrom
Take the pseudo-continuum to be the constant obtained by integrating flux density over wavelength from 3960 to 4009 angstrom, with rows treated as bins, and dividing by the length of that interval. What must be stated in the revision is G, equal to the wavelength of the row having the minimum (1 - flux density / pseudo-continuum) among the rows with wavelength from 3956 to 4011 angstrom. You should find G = 4000.74 angstrom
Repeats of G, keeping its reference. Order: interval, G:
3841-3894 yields 3893.50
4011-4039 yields 4017.36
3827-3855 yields 3847.16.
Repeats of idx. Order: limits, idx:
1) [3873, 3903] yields 0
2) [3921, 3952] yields 0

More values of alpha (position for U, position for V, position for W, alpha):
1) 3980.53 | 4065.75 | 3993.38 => 26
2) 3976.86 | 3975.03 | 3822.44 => 39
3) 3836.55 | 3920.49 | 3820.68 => 16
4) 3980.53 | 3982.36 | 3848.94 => 43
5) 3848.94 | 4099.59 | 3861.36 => 24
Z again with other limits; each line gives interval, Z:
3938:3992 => 3989.70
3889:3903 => 3893.50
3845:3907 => 3893.50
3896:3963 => 3954.95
